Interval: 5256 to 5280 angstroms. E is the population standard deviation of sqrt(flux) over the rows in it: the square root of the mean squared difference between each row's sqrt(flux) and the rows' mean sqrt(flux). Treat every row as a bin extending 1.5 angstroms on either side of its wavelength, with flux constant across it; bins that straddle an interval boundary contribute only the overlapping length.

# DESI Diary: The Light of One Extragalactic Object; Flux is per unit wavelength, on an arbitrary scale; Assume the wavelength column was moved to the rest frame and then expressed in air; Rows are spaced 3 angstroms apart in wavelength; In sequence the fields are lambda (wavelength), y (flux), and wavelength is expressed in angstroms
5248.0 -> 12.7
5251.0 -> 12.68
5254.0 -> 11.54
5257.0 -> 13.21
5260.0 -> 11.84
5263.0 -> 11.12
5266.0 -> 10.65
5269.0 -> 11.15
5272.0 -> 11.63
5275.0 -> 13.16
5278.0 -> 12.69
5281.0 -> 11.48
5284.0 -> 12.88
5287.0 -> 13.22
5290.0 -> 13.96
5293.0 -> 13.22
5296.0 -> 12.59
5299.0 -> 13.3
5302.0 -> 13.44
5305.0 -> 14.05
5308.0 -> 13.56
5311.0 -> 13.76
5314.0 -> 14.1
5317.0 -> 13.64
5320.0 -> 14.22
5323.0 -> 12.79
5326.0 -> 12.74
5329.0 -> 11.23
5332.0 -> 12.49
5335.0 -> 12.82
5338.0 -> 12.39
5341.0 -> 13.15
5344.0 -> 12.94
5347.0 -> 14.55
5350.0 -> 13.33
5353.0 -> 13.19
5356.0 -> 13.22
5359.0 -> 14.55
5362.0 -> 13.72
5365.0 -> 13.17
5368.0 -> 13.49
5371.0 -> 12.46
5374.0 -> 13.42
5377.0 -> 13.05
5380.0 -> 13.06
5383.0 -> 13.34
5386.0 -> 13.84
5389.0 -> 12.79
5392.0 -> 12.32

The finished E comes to 0.13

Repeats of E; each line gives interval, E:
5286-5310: 0.06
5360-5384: 0.05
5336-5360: 0.10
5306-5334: 0.13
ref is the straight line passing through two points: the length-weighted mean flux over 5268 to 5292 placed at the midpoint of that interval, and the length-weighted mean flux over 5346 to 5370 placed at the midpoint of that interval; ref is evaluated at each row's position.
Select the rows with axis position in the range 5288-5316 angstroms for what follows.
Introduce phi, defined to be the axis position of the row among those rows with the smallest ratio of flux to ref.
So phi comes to 5296.0 angstroms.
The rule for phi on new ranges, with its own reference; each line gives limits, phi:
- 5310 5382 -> 5329.0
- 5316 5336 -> 5329.0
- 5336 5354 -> 5338.0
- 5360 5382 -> 5371.0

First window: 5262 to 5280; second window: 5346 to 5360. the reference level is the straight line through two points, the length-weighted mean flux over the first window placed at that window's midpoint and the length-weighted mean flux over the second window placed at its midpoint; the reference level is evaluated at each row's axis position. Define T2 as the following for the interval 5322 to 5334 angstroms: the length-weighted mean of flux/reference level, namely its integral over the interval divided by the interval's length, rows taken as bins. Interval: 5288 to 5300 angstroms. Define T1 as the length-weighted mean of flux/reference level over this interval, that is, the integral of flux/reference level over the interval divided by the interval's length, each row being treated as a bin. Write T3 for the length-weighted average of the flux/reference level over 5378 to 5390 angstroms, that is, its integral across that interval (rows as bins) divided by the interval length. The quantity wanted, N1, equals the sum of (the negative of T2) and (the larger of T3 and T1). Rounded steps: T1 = 1.08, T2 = 0.939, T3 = 0.92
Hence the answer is 0.14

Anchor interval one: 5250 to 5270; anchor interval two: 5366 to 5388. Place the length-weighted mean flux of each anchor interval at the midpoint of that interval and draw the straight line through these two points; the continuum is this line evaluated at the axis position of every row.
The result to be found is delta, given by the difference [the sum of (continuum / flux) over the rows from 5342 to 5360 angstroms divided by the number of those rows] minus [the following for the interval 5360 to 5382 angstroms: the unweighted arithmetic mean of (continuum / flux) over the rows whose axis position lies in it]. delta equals -0.05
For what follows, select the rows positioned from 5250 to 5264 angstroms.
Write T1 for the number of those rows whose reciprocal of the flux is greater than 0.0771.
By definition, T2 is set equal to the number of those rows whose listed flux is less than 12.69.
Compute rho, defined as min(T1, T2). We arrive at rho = 4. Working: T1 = 4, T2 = 4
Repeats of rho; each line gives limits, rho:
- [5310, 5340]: 3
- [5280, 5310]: 2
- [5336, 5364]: 1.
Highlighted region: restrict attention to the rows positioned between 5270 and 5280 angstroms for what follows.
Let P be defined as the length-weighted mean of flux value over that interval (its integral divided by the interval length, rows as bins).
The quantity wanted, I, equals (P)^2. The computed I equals 153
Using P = 12.4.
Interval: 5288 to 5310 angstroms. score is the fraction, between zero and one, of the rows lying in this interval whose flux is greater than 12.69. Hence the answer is 0.86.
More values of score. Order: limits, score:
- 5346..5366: 1.00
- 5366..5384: 0.83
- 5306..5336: 0.80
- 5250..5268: 0.17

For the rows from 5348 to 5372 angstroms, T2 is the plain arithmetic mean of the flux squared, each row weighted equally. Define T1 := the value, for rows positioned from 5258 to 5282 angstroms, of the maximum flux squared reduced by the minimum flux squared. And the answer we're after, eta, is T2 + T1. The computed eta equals 239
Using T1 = 60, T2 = 179.6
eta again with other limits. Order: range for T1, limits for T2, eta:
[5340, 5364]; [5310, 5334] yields 217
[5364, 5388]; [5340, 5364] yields 221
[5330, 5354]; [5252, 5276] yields 198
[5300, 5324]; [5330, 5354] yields 211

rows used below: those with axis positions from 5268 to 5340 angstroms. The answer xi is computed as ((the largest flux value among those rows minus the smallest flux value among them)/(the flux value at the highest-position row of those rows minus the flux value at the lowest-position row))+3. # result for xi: 5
